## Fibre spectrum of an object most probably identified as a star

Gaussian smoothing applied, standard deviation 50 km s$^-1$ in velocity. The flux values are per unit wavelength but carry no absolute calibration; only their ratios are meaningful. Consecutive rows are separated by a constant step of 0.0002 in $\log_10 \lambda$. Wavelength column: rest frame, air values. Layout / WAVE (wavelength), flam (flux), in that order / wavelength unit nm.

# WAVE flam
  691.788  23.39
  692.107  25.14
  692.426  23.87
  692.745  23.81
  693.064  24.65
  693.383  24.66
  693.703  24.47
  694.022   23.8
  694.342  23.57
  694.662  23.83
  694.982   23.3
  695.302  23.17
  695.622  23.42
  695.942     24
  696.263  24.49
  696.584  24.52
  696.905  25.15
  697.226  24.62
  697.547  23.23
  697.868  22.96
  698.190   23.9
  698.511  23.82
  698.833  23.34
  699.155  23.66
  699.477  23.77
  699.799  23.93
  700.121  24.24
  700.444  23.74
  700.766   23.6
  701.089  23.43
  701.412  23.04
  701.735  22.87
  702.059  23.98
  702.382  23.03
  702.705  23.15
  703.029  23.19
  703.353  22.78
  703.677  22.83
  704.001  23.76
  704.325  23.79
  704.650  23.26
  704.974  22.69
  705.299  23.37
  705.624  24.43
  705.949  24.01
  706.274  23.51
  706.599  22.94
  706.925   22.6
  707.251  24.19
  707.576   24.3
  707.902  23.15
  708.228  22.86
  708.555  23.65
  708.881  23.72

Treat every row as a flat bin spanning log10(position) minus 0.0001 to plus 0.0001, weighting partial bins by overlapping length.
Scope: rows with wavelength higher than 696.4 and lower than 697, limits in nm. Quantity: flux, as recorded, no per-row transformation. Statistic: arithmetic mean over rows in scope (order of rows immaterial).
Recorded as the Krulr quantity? 24.8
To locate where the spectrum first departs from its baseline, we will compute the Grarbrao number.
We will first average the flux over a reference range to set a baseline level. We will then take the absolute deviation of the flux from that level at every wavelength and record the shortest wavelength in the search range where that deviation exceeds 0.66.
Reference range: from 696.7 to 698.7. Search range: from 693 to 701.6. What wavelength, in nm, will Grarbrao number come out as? 693.064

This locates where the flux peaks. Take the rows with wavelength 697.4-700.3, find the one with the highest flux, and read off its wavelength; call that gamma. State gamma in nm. 700.121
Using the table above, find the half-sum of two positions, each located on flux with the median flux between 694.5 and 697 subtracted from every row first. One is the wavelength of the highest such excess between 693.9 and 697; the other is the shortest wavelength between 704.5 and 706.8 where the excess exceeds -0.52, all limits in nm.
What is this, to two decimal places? 701.26 nm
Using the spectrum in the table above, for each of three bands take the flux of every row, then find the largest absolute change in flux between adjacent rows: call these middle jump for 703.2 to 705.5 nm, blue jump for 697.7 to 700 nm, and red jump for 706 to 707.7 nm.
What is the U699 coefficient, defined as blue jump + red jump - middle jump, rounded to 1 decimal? 1.6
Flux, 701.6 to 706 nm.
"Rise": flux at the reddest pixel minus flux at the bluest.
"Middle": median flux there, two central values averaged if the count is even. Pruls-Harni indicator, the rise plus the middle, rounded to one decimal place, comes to 24.4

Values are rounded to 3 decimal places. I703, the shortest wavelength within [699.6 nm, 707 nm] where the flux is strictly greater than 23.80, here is 699.799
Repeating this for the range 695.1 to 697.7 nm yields 695.942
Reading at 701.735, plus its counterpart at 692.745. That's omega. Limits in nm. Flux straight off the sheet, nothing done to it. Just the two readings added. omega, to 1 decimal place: 46.7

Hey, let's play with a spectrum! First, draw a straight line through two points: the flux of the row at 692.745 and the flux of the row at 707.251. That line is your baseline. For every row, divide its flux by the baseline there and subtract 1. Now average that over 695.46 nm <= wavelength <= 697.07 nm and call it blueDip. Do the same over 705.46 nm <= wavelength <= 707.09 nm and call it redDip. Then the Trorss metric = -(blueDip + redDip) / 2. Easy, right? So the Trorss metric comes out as 0.005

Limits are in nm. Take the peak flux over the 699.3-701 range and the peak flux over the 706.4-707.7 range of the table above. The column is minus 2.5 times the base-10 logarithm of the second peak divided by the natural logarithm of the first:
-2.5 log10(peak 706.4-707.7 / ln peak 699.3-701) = -2.21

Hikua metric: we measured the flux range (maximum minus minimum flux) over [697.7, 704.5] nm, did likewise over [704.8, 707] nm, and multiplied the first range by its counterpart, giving 2.67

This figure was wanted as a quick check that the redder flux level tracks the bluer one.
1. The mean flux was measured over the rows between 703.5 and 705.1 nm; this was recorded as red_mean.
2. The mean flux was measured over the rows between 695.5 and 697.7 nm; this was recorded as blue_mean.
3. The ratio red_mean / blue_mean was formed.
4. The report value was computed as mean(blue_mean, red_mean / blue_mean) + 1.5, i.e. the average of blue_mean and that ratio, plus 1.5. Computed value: 14.1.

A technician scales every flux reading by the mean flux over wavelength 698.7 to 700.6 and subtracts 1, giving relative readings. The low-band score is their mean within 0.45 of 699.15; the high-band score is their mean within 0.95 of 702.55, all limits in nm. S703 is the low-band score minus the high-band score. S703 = 0.018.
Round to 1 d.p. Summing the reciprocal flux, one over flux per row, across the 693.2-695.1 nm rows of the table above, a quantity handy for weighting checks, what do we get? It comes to 0.3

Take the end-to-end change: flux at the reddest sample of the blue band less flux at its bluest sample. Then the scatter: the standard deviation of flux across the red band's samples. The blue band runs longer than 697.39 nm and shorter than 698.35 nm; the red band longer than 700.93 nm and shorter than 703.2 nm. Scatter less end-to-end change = -0.3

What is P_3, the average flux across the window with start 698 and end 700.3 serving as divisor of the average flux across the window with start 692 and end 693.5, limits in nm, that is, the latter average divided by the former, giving 1.03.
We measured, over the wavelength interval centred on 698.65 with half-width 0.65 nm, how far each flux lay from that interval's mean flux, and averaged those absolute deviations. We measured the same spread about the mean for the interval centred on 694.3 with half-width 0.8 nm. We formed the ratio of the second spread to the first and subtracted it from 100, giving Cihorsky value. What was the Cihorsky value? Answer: 98.4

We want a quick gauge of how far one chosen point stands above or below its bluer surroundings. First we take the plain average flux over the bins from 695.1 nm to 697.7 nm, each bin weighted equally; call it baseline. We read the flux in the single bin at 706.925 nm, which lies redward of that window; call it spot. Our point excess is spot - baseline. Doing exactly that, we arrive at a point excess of -1.5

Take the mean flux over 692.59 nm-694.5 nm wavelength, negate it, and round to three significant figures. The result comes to -24.2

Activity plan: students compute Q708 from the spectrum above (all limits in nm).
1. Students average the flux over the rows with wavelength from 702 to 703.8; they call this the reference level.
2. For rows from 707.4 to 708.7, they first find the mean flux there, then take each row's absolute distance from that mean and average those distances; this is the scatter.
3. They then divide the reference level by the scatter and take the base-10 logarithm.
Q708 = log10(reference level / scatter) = 1.68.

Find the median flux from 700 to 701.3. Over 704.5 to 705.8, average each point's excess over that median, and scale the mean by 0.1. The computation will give -0.02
